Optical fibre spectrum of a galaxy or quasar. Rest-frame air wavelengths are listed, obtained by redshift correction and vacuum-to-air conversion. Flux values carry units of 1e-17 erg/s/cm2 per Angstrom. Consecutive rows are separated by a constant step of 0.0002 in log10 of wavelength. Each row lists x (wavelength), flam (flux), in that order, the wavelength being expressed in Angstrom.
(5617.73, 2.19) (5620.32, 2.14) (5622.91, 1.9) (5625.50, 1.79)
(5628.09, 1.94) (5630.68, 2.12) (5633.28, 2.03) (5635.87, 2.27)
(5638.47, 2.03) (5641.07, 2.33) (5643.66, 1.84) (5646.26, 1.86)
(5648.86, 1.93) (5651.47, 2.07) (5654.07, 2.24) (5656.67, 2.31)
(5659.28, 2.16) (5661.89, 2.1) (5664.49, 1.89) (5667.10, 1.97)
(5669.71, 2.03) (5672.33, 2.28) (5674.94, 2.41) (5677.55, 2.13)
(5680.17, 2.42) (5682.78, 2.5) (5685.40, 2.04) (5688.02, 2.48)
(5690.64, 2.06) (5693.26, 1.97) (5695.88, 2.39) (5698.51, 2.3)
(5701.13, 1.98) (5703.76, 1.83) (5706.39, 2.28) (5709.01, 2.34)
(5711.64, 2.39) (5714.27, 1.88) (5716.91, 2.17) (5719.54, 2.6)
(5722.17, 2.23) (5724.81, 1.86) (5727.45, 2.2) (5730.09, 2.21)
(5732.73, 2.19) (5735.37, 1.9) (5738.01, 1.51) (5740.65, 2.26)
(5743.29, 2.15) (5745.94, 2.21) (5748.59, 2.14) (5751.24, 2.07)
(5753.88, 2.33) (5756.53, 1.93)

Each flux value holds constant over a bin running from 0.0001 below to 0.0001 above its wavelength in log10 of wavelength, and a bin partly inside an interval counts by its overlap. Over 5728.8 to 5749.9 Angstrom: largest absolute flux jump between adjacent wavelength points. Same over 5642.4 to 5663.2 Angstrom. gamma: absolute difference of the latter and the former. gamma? 0.580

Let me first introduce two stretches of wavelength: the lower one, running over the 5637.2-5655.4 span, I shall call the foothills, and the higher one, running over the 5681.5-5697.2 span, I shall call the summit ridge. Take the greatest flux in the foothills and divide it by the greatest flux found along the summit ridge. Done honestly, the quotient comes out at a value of 0.93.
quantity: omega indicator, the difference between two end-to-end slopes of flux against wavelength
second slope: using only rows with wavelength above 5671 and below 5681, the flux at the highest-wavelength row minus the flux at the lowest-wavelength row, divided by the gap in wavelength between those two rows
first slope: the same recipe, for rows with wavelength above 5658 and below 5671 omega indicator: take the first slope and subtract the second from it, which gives -0.030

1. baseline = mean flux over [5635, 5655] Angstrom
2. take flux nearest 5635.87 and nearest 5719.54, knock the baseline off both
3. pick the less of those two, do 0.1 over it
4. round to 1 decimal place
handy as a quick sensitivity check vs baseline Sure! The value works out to 0.5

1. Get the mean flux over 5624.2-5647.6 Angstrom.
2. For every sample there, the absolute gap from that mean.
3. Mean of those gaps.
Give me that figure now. 0.147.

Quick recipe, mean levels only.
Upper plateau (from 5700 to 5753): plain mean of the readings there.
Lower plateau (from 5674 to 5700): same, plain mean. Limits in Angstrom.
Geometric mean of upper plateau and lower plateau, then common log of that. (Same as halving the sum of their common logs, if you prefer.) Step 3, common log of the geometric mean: 0.341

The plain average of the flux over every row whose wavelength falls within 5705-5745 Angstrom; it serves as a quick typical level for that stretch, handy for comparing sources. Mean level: 2.14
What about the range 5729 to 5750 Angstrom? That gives 2.07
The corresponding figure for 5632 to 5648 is 2.06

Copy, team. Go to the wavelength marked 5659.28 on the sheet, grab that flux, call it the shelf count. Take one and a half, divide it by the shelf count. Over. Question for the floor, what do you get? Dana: 0.69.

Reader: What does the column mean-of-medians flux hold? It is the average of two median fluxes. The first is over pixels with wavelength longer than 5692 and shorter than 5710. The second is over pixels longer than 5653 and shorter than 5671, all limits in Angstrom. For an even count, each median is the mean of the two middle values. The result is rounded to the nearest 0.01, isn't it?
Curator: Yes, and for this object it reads 2.19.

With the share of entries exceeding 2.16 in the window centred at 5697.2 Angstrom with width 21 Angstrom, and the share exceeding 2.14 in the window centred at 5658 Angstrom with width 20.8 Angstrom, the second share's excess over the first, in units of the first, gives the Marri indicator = -0.25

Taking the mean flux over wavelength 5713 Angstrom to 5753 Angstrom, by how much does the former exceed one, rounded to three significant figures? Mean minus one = 1.11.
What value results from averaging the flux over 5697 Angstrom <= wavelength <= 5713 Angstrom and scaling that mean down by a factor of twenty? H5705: 0.109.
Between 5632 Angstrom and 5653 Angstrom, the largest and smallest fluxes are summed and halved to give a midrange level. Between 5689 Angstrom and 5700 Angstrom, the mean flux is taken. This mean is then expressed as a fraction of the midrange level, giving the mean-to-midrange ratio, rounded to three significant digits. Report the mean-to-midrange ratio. 1.05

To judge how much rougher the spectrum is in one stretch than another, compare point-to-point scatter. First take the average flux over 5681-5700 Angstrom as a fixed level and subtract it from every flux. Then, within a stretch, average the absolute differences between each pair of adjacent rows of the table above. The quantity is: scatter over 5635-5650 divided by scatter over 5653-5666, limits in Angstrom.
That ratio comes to 1.8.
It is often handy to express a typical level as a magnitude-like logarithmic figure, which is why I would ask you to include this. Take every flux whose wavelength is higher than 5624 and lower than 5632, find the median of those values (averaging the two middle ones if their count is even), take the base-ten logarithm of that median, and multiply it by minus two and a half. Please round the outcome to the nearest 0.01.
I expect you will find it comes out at -0.72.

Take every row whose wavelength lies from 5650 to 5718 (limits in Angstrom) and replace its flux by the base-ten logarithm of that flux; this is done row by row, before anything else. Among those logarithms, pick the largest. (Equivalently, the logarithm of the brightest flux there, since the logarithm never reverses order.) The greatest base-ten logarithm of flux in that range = 0.40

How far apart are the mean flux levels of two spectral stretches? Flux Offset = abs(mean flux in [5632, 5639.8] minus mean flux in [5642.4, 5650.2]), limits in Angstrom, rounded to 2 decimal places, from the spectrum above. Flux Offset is 0.23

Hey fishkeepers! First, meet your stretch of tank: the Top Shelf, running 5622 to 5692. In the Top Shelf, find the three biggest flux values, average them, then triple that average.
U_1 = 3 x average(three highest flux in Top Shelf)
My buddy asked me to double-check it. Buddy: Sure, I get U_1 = 7.40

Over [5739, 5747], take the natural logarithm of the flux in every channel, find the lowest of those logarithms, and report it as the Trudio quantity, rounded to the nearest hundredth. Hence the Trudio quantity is 0.77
